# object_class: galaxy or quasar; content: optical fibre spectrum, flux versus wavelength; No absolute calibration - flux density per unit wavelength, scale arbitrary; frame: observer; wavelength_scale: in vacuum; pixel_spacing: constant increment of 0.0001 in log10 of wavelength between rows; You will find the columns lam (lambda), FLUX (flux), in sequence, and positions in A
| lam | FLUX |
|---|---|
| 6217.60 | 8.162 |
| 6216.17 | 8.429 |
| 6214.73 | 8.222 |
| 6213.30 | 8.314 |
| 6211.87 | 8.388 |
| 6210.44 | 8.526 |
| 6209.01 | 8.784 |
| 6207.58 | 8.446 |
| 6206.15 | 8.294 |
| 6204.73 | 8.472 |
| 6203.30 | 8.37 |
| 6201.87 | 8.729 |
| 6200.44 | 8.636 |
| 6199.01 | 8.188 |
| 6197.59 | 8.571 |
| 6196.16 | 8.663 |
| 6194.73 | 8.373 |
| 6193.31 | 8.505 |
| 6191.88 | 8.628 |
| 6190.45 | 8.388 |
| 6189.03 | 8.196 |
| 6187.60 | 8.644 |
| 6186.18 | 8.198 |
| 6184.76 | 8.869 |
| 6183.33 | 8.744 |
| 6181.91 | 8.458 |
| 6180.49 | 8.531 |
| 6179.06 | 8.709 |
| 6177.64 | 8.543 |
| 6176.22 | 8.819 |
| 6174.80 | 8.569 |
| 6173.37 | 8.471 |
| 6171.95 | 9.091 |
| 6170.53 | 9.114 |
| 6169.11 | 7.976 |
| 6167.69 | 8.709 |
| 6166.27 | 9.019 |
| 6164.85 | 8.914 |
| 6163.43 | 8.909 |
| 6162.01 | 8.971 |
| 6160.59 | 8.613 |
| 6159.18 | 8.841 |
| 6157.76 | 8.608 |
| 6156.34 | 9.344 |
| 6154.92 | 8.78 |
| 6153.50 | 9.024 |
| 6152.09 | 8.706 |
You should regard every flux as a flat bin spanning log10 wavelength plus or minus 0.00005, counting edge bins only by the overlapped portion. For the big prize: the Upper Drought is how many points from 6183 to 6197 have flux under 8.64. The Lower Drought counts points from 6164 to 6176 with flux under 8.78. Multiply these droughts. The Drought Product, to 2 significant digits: 24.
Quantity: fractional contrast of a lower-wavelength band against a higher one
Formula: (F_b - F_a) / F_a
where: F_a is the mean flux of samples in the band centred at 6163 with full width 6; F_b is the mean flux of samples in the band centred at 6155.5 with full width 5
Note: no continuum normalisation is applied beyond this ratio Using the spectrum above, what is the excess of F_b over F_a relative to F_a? 0.010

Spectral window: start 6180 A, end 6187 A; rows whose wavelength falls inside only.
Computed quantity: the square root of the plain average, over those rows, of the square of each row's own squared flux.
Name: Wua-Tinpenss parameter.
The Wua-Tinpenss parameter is 73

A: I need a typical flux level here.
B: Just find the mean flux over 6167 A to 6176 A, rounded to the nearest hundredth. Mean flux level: 8.66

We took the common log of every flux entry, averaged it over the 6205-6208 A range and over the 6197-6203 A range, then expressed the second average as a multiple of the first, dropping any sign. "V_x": 1.01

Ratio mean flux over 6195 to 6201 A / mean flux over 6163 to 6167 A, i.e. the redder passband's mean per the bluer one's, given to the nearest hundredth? 0.95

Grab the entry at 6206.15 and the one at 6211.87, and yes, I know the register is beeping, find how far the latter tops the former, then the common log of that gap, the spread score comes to -1.0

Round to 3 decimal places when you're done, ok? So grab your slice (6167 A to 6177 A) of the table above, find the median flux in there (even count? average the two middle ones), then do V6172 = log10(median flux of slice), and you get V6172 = 0.940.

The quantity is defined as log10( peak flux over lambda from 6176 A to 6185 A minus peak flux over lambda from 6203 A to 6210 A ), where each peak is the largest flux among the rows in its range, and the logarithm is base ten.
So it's -1.1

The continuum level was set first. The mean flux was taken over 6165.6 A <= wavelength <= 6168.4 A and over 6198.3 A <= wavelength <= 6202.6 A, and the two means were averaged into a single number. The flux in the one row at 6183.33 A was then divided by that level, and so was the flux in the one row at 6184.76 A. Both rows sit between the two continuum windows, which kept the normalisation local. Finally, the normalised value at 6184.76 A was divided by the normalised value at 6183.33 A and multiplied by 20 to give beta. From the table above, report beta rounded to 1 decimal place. 20.3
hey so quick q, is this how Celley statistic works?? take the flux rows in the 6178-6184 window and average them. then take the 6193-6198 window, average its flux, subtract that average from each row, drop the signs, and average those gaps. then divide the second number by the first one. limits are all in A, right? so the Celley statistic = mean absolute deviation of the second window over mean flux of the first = 0.010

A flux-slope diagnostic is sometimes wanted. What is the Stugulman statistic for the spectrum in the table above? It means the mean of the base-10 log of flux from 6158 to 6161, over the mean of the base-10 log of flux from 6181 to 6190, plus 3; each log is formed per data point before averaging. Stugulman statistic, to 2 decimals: 4.01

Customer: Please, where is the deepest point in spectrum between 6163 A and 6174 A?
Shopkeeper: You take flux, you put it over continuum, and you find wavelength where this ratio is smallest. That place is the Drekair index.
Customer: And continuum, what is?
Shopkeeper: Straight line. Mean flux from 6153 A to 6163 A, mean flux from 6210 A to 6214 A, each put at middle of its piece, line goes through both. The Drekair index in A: 6169.11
